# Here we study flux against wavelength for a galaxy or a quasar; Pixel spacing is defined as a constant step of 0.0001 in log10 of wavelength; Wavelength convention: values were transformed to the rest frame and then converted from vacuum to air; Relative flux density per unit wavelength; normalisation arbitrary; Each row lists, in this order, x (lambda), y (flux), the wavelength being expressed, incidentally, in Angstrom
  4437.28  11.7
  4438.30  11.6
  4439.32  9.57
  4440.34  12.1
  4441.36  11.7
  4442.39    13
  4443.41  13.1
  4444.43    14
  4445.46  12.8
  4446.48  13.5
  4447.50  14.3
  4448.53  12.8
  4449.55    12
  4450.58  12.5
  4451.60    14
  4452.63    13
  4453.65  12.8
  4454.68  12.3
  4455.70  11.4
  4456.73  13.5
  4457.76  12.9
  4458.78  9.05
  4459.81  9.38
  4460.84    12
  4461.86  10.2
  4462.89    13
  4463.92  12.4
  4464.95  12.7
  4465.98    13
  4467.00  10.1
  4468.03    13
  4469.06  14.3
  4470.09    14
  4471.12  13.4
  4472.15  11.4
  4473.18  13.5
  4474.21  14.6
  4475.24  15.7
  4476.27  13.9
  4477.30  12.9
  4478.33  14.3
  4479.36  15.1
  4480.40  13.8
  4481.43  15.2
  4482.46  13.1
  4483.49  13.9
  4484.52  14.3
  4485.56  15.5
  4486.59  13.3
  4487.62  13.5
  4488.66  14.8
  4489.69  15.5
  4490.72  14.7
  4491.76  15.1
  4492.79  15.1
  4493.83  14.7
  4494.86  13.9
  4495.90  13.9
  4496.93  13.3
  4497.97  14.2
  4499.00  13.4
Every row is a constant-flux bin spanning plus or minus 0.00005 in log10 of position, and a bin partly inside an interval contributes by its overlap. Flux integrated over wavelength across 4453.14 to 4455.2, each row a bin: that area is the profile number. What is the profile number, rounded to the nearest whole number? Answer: 26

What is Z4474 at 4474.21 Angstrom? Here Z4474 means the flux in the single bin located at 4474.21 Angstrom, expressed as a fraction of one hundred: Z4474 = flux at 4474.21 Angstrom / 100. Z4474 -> 0.146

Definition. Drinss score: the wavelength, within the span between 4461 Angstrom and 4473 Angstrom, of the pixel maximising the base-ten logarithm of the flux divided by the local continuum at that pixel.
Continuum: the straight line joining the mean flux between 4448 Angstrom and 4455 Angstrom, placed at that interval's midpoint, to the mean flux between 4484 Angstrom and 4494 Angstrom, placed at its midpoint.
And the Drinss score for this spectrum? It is 4469.06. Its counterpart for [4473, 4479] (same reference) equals 4475.24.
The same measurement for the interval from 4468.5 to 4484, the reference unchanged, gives 4475.24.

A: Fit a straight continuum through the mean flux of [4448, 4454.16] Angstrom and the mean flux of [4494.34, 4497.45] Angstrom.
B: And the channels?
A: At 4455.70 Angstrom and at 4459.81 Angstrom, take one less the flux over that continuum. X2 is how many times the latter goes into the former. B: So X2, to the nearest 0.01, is 0.43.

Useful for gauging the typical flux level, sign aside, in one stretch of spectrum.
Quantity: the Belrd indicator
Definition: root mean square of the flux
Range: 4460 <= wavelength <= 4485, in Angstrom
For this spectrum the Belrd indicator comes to 13.4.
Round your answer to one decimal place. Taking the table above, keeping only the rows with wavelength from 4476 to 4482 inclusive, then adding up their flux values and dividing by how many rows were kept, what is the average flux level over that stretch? 14.2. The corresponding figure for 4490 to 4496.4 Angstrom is 14.6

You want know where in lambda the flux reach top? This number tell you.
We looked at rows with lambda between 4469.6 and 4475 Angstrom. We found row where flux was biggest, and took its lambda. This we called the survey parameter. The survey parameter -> 4474.21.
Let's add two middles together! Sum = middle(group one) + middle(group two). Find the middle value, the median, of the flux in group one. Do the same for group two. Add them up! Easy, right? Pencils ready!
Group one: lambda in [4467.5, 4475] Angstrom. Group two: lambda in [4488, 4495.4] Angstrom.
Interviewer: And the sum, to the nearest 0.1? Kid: 28.3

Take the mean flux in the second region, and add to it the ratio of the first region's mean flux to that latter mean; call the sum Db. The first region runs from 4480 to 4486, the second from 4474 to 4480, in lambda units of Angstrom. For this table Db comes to 15.4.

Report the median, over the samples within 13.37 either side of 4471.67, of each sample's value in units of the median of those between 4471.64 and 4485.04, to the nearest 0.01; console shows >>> 0.95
